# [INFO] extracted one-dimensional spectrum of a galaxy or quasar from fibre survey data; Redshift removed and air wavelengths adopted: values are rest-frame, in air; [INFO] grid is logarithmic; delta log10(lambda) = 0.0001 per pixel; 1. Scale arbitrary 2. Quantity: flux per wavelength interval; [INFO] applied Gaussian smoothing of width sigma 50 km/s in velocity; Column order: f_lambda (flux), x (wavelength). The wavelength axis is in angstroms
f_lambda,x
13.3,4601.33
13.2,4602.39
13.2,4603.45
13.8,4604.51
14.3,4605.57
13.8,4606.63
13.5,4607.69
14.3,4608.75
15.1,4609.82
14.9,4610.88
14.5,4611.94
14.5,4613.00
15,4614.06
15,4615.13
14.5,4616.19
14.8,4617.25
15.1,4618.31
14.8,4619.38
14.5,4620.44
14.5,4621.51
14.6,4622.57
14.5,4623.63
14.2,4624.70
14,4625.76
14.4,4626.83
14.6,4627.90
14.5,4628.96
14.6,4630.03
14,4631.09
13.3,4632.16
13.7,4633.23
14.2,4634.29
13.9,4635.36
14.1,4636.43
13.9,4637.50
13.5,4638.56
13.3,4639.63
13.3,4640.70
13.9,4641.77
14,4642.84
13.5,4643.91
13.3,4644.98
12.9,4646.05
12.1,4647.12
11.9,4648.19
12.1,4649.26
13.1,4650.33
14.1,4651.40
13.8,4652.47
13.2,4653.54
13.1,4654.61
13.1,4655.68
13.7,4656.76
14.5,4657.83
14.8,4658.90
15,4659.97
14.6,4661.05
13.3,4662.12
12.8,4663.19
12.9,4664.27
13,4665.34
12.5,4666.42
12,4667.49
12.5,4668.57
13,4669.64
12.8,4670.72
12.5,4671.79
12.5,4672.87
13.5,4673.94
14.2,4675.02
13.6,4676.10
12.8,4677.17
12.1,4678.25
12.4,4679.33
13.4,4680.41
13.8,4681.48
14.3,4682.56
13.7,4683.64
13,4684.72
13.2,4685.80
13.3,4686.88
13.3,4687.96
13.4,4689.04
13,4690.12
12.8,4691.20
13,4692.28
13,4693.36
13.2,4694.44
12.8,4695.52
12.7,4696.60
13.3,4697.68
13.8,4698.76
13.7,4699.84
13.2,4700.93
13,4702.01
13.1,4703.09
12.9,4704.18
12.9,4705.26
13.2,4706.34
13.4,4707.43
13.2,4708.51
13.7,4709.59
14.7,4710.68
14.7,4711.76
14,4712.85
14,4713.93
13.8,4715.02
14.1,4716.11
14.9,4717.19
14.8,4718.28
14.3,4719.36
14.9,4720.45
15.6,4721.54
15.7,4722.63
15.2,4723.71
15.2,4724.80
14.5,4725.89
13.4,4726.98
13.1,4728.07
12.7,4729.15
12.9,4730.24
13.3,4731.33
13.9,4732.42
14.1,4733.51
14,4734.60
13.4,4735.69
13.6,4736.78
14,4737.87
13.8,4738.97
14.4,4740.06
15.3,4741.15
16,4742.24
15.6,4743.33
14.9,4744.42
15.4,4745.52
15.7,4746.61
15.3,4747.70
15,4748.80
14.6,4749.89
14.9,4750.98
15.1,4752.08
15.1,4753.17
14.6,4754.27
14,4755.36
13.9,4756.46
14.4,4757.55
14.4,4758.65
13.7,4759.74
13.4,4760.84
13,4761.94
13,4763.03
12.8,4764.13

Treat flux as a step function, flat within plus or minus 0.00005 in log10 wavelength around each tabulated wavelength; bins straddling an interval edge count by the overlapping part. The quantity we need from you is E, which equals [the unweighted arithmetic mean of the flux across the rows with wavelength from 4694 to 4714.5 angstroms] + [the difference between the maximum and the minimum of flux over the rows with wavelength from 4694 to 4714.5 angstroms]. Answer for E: 15.4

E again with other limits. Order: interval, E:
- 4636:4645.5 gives 14.4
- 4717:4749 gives 17.8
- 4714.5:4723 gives 16.7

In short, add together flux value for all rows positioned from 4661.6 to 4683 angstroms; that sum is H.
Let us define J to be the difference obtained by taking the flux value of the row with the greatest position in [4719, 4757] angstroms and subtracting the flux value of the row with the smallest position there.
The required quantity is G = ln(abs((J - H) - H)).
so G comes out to 6.25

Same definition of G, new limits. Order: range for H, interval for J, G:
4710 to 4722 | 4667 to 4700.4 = 5.76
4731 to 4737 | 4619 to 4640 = 5.11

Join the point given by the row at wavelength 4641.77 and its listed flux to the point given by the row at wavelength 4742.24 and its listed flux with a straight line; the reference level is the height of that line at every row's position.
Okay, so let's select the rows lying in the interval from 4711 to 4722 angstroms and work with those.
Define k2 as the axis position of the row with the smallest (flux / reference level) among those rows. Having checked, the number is 4715.02 angstroms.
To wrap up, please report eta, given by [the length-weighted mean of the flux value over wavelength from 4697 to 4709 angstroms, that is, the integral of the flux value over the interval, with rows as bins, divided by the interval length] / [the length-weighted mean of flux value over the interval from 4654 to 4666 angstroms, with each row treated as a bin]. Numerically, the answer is 0.97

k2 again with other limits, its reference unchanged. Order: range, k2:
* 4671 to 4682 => 4678.25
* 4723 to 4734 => 4729.15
